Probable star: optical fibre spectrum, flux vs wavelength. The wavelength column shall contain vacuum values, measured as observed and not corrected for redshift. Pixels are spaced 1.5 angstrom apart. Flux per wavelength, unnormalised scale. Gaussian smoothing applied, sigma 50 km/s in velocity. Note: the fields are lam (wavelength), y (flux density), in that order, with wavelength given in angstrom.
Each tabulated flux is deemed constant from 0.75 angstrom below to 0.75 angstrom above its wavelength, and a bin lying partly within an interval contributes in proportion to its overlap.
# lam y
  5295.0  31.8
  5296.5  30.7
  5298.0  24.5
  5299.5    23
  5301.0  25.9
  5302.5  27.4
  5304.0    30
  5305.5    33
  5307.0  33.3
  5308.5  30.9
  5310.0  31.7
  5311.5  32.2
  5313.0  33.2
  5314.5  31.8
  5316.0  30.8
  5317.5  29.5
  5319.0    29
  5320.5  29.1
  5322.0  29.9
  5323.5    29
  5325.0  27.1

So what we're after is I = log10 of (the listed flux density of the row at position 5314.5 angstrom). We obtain 1.50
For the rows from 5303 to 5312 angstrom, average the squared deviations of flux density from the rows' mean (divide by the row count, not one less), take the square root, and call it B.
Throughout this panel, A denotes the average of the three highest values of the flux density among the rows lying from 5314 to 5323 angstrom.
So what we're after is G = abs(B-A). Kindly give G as 29.7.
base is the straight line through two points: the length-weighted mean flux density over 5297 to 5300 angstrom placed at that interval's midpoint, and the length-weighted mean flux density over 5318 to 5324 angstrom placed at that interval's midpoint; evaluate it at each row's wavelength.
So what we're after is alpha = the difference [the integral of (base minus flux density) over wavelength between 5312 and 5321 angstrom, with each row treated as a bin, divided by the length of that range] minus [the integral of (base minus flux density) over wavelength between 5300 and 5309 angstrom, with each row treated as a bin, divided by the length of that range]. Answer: 2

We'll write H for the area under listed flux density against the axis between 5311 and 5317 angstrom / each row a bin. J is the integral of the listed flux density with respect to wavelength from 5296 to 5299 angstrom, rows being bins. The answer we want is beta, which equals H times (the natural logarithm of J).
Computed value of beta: 840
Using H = 191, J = 81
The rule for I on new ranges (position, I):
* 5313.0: 1.52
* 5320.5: 1.46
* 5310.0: 1.50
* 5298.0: 1.39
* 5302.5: 1.44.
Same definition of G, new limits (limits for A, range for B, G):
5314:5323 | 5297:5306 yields 27.5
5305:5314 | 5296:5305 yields 30.4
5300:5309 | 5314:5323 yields 31.4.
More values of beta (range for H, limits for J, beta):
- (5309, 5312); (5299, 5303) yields 442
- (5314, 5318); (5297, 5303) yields 617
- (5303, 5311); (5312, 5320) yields 1395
